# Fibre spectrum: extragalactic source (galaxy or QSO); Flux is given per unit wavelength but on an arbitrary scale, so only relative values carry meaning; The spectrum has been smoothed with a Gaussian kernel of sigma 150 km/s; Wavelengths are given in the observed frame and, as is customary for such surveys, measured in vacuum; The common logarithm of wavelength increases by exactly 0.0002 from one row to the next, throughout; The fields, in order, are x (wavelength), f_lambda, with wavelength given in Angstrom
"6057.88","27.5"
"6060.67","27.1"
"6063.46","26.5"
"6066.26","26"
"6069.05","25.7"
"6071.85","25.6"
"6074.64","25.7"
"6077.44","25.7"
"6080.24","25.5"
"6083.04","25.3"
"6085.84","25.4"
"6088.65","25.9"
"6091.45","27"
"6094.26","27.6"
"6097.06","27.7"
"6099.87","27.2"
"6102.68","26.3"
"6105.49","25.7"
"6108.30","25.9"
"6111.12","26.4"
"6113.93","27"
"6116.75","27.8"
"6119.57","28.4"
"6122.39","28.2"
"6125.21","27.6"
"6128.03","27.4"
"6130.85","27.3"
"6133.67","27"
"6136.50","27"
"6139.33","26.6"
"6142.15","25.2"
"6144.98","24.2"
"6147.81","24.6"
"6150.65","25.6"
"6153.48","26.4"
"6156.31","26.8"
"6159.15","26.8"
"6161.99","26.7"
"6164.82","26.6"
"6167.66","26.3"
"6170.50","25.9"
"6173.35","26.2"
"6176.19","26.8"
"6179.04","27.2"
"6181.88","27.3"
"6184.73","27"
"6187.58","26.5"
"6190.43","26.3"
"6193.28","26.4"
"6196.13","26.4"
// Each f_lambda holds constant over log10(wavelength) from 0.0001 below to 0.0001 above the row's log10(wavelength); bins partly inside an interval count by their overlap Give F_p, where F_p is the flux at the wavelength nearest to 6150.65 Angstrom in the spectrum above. 25.6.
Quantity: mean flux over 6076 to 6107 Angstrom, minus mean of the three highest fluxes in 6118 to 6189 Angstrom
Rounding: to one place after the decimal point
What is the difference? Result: -1.8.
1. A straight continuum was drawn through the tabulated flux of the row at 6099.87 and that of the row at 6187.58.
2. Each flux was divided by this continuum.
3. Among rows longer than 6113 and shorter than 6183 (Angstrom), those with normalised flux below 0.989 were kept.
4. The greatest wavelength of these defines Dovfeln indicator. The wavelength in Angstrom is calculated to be 6173.35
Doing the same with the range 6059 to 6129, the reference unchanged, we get 6111.12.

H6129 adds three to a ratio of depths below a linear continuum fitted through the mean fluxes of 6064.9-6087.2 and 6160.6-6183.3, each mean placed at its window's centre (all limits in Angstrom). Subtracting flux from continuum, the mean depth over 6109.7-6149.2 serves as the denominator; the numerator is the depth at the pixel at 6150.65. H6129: 1.6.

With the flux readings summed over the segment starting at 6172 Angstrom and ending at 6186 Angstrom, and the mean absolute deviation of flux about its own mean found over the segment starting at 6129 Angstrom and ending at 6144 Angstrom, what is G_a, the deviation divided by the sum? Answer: 0.0043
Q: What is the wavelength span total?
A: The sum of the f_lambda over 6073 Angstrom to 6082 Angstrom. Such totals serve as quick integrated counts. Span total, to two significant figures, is 77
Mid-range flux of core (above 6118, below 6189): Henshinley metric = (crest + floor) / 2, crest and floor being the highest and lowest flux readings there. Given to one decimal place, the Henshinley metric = 26.3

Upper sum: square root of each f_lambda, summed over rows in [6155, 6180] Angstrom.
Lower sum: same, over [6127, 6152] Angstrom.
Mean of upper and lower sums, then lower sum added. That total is 92.2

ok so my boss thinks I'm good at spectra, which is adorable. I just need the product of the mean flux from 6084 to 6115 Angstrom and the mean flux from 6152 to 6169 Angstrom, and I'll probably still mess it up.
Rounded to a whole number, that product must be 706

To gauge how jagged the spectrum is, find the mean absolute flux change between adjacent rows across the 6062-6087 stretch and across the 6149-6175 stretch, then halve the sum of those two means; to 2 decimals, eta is 0.24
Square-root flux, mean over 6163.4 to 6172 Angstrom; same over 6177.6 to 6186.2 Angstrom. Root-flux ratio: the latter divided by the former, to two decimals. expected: 1.02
